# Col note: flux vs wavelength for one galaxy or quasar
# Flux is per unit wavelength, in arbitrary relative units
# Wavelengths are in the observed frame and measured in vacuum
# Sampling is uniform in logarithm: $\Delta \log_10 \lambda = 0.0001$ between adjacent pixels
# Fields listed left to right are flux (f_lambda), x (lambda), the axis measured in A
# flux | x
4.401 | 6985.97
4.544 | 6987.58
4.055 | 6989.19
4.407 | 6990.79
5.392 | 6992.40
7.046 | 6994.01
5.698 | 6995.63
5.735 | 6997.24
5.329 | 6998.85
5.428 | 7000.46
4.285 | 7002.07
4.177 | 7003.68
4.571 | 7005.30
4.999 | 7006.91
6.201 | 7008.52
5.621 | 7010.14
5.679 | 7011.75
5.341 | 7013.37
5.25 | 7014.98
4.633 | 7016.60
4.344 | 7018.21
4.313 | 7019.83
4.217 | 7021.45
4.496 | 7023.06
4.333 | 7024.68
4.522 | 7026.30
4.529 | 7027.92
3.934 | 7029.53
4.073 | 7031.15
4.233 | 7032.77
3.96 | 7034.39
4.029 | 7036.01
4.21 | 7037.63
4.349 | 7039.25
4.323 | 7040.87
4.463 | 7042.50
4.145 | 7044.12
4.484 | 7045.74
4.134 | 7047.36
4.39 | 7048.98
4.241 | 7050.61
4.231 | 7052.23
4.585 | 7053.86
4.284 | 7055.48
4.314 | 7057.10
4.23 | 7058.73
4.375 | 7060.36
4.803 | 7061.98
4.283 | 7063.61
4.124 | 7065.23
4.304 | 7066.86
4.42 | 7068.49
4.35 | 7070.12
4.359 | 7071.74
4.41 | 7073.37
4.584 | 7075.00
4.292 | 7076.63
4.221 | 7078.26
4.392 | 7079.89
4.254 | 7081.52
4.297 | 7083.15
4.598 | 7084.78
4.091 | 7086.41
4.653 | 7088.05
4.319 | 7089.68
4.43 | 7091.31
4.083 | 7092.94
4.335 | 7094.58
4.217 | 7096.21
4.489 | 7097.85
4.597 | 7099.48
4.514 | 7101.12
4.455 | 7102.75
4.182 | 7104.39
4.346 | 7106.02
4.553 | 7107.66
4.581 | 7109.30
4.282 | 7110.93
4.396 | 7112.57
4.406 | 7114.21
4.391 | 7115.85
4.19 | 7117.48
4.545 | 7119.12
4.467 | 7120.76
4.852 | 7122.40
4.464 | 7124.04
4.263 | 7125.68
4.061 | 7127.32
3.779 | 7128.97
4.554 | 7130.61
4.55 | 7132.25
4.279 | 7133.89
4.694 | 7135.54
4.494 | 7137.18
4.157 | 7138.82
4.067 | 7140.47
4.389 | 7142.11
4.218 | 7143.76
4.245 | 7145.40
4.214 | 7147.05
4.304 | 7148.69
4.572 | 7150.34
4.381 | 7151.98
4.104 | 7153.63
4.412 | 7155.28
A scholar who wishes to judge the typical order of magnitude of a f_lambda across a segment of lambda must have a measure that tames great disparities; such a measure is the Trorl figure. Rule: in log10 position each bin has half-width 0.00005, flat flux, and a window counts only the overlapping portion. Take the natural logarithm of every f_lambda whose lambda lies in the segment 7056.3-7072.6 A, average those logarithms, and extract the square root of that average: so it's 1.21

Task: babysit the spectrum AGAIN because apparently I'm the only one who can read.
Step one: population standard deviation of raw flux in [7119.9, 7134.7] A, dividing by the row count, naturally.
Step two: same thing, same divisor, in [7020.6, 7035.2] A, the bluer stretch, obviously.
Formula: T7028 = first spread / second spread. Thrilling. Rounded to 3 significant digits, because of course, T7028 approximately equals 1.34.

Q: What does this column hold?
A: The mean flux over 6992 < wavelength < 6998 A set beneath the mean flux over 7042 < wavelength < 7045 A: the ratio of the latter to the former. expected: 0.72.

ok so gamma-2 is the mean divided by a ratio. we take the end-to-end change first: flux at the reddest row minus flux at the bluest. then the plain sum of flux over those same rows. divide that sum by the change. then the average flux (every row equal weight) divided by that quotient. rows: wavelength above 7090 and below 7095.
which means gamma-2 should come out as -0.03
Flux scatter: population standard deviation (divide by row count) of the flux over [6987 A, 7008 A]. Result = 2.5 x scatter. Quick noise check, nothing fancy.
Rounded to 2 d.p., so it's 2.02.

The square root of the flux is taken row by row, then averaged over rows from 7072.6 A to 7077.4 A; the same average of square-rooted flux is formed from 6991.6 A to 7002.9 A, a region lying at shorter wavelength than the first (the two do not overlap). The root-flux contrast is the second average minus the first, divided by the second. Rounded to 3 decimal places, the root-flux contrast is 0.105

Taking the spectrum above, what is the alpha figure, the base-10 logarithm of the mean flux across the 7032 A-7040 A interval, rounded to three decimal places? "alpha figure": 0.619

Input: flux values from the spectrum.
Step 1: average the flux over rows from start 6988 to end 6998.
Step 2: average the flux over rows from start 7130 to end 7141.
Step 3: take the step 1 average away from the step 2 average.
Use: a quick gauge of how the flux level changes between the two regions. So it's -1.0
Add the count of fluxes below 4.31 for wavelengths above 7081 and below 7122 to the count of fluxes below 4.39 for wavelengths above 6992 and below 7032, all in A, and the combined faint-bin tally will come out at 16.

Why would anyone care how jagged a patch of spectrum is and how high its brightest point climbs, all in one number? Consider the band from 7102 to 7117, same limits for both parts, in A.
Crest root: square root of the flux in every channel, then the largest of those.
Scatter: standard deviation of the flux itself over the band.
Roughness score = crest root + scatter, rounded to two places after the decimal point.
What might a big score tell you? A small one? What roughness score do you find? 2.26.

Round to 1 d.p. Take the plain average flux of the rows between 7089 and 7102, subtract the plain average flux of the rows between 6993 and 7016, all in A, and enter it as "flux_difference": -1.0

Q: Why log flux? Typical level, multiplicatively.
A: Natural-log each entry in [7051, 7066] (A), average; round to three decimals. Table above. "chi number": 1.471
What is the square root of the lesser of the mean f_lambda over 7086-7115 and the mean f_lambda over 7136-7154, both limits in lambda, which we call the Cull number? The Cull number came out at 2.07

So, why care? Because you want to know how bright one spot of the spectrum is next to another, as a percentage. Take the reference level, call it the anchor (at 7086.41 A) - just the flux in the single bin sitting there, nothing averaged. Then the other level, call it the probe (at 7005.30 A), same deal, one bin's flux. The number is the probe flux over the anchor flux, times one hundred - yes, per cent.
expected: 112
